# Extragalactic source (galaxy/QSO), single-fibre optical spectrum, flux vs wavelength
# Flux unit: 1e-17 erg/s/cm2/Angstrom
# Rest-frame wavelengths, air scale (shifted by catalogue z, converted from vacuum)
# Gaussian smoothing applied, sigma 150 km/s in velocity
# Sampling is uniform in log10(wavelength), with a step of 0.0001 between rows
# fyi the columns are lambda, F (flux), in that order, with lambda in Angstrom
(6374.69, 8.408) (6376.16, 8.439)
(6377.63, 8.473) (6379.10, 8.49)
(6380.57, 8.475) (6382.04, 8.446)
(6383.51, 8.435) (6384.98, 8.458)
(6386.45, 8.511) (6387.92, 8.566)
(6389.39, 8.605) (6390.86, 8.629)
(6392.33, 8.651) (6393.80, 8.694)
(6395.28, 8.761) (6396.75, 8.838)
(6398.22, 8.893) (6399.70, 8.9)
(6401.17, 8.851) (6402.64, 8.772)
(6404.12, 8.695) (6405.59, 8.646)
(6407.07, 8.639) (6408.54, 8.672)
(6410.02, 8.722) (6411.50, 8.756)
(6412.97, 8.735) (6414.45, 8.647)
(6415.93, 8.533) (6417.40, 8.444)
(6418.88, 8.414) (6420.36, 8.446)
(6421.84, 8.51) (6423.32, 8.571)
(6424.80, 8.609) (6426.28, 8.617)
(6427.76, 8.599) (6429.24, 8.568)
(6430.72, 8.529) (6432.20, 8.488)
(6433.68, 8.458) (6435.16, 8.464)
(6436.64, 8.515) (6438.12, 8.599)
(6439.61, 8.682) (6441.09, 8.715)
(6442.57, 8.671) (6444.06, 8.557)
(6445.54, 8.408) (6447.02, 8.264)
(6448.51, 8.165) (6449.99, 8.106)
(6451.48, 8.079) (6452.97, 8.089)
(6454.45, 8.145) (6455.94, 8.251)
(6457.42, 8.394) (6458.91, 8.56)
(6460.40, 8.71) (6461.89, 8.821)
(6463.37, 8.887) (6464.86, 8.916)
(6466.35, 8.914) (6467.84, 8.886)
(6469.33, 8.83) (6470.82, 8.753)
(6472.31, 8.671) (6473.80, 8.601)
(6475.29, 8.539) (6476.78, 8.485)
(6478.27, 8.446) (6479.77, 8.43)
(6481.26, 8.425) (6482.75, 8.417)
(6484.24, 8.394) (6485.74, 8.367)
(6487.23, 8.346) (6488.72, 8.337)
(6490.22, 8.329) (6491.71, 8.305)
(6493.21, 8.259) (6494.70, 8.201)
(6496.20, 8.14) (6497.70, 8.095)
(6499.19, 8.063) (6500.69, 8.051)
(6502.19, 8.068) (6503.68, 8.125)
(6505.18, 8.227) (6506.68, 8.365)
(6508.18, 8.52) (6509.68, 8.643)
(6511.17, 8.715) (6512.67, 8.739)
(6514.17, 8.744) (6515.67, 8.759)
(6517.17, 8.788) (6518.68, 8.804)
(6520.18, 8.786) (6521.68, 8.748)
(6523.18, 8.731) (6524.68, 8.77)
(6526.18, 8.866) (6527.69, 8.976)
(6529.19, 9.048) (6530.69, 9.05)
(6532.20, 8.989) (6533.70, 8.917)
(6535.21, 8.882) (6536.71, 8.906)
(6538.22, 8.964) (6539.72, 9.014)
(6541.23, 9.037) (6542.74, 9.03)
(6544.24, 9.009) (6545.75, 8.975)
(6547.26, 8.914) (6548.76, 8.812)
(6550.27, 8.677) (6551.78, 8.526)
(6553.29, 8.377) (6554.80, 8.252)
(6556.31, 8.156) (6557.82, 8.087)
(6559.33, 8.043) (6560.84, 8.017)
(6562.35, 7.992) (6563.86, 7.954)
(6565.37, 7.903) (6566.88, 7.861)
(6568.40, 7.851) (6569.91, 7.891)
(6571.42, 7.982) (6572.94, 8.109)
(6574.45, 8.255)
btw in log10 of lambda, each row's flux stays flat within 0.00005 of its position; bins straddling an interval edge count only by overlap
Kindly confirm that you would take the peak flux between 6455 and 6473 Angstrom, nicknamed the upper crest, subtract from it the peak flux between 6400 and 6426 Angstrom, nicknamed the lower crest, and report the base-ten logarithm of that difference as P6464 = -1.2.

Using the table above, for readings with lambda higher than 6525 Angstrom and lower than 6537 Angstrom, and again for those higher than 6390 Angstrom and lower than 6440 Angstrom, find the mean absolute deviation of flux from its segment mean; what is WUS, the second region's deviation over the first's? 1.7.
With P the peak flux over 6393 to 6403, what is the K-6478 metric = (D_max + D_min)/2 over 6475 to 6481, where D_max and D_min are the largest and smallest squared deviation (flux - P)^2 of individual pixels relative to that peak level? 0.18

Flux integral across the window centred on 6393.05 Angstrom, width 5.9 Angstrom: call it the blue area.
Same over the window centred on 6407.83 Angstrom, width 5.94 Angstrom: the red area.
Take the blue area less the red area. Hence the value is 0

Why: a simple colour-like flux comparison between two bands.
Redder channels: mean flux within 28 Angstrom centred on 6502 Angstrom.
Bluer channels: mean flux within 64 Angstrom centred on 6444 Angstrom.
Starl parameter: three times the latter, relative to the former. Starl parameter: 3.07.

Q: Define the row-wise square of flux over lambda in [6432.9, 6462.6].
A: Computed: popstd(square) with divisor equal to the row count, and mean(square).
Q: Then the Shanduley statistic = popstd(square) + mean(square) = 75.0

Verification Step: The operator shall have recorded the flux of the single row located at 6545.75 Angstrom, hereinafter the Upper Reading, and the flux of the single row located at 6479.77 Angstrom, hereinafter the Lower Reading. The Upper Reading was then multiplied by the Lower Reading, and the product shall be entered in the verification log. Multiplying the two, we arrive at 75.7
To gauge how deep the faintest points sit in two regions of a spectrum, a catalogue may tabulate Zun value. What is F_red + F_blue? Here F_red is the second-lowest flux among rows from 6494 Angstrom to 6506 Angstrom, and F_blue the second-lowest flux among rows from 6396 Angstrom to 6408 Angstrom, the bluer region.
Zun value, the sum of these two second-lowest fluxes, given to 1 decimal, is 16.7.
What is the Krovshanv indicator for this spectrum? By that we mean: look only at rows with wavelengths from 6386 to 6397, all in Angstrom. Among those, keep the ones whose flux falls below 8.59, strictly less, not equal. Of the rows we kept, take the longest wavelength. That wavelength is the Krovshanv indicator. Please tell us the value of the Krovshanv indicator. 6387.92 Angstrom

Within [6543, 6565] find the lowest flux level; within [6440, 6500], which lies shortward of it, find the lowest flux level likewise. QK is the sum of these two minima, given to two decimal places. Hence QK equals 16.02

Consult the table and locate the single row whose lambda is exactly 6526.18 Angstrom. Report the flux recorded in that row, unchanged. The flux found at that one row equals 8.866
